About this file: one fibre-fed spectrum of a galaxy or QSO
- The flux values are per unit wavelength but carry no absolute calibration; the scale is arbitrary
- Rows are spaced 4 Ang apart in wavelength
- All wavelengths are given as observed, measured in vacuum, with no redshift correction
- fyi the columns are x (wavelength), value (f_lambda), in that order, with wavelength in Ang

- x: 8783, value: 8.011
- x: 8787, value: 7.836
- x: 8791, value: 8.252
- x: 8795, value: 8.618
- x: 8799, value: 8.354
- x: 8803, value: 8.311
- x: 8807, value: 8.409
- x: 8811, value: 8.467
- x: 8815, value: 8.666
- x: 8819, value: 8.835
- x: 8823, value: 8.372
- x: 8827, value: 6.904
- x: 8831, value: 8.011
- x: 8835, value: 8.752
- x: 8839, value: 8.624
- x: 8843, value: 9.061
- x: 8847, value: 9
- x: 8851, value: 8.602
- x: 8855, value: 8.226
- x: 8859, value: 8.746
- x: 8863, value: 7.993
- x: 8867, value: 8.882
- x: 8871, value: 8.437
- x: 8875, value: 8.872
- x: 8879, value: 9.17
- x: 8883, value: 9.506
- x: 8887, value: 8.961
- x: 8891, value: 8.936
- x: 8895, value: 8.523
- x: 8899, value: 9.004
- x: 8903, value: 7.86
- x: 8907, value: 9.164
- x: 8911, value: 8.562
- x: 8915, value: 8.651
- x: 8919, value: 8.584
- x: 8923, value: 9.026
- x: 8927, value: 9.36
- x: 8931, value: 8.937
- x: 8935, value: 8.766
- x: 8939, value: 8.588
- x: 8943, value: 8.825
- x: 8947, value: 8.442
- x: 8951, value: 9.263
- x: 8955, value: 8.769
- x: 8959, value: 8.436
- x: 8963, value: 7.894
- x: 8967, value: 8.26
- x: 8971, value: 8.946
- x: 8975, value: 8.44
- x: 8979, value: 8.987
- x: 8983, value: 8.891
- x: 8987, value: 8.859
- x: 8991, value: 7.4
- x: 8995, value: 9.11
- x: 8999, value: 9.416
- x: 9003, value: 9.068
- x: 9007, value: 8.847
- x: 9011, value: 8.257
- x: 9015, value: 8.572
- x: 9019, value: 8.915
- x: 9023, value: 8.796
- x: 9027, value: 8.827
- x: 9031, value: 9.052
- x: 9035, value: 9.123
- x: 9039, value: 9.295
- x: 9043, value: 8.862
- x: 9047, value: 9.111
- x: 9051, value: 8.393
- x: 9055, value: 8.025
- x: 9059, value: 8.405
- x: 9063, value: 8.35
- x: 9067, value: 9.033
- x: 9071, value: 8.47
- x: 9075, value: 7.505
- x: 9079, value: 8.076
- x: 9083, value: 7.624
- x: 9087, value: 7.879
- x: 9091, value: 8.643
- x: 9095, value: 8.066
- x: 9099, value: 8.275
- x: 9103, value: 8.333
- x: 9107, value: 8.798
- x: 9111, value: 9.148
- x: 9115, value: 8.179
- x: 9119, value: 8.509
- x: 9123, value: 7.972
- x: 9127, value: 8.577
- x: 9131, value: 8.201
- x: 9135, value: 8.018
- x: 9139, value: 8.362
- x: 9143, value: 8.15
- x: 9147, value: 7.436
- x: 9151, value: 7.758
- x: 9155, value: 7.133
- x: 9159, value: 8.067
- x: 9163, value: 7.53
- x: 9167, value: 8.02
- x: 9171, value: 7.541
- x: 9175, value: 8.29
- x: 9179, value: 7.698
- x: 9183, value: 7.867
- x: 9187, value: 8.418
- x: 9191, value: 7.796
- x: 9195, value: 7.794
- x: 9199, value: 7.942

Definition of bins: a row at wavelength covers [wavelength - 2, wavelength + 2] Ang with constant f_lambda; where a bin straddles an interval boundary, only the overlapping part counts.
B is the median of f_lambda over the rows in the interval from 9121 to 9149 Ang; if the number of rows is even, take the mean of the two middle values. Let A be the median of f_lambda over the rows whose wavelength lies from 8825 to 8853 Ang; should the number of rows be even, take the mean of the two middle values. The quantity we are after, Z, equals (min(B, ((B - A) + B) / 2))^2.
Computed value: 14.7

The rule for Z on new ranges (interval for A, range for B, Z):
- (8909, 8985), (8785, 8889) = 17.9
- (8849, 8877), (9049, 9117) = 16.3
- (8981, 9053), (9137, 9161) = 12.1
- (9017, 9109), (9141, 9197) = 12.7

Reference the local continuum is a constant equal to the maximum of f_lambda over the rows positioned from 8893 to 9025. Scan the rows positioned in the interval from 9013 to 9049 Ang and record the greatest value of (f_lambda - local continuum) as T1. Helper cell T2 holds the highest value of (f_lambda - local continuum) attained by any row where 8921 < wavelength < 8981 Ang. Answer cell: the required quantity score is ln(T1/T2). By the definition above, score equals 0.8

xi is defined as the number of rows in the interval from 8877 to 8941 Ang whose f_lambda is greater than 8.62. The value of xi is 11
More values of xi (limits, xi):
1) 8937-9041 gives 17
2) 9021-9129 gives 11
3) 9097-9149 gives 2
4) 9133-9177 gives 0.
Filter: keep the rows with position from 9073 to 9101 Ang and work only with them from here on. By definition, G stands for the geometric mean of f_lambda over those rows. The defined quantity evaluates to 8.0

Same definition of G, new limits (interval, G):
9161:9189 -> 7.9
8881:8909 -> 8.8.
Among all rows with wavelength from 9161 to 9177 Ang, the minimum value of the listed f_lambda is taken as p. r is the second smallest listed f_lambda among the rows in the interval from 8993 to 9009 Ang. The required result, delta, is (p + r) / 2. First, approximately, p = 7.53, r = 9.068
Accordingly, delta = 8.30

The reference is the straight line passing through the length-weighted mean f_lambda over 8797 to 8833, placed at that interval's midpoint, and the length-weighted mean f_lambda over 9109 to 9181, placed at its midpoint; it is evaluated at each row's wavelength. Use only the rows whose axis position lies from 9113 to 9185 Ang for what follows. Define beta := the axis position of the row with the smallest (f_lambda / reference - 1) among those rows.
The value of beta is 9155 Ang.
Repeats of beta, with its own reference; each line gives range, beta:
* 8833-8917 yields 8903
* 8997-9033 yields 9011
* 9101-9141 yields 9123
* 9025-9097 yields 9075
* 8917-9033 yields 8991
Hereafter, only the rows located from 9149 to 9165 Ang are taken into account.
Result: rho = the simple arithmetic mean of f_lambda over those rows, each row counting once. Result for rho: 7.6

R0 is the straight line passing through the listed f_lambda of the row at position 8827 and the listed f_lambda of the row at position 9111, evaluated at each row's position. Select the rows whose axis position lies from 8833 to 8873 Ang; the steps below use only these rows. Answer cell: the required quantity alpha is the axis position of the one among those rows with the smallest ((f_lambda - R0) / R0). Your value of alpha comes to 8863 Ang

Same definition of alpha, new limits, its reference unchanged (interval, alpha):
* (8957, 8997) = 8991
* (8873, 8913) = 8903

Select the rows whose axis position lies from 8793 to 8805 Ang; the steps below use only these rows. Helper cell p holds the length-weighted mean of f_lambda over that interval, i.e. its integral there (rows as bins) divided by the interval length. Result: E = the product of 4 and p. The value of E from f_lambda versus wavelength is 33.7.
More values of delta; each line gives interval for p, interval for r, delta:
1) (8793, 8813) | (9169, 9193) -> 8.00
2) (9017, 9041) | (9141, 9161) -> 8.12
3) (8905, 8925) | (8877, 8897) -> 8.75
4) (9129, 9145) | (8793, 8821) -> 8.19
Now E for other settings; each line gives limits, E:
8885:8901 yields 35.4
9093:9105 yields 32.9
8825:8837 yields 31.6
